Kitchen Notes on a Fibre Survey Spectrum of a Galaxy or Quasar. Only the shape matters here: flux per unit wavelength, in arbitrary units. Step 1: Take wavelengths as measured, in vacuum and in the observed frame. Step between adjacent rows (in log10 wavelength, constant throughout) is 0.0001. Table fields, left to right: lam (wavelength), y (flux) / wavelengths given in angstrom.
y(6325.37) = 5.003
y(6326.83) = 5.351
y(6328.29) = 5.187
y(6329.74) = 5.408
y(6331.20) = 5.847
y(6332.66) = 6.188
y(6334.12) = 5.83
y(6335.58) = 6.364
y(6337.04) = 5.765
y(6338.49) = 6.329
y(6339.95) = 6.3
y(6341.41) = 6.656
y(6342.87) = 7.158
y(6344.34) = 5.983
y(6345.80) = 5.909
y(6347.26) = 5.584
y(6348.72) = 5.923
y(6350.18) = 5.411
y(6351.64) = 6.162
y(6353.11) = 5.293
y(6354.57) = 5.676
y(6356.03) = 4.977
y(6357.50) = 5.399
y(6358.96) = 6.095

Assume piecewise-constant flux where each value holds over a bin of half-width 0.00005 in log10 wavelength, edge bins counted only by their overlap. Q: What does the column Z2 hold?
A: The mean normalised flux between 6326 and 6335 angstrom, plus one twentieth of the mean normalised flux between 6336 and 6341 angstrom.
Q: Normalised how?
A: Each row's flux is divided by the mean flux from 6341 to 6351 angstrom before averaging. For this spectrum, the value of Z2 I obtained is 0.98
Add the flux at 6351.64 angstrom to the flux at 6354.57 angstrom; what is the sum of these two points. 11.8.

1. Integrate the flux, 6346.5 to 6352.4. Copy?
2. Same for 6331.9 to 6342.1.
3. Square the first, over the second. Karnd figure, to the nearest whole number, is 18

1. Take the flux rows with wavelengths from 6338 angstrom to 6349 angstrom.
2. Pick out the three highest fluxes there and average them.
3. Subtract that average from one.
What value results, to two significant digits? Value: -5.7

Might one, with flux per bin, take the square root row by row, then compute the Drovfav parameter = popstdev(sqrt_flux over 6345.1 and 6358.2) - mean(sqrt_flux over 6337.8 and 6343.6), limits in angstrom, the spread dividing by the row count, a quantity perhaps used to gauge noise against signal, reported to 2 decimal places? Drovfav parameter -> -2.50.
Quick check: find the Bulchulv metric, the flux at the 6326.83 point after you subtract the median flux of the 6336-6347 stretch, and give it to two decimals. -0.95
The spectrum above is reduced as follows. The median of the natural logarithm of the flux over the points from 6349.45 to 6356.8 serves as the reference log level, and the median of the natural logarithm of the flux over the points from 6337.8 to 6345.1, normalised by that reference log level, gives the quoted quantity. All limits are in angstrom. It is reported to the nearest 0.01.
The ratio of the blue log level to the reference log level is 1.09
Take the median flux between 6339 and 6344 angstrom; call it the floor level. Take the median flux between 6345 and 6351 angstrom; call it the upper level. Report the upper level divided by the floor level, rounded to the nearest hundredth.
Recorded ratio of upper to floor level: 0.86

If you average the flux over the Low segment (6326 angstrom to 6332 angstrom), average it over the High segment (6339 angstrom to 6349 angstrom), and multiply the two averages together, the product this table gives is 33.9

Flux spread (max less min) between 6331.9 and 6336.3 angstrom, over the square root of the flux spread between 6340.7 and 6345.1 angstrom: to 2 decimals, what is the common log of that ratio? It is -0.31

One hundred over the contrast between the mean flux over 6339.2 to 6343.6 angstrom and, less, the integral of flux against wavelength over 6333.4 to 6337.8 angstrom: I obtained -5.1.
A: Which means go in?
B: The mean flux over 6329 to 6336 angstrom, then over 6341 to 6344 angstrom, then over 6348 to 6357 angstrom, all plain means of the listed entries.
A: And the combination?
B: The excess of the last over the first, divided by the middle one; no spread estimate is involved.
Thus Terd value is -0.05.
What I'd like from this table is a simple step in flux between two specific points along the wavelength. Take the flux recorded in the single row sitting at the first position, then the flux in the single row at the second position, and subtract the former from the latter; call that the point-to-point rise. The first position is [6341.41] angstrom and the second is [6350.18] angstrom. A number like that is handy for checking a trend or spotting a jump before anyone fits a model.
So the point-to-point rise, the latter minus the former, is -1.2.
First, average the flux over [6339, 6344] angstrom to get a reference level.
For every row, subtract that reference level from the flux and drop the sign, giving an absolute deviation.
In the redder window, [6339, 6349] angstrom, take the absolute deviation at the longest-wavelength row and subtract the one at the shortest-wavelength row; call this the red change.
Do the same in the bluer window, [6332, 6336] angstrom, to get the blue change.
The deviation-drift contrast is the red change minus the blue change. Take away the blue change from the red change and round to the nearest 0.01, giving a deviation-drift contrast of 0.55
